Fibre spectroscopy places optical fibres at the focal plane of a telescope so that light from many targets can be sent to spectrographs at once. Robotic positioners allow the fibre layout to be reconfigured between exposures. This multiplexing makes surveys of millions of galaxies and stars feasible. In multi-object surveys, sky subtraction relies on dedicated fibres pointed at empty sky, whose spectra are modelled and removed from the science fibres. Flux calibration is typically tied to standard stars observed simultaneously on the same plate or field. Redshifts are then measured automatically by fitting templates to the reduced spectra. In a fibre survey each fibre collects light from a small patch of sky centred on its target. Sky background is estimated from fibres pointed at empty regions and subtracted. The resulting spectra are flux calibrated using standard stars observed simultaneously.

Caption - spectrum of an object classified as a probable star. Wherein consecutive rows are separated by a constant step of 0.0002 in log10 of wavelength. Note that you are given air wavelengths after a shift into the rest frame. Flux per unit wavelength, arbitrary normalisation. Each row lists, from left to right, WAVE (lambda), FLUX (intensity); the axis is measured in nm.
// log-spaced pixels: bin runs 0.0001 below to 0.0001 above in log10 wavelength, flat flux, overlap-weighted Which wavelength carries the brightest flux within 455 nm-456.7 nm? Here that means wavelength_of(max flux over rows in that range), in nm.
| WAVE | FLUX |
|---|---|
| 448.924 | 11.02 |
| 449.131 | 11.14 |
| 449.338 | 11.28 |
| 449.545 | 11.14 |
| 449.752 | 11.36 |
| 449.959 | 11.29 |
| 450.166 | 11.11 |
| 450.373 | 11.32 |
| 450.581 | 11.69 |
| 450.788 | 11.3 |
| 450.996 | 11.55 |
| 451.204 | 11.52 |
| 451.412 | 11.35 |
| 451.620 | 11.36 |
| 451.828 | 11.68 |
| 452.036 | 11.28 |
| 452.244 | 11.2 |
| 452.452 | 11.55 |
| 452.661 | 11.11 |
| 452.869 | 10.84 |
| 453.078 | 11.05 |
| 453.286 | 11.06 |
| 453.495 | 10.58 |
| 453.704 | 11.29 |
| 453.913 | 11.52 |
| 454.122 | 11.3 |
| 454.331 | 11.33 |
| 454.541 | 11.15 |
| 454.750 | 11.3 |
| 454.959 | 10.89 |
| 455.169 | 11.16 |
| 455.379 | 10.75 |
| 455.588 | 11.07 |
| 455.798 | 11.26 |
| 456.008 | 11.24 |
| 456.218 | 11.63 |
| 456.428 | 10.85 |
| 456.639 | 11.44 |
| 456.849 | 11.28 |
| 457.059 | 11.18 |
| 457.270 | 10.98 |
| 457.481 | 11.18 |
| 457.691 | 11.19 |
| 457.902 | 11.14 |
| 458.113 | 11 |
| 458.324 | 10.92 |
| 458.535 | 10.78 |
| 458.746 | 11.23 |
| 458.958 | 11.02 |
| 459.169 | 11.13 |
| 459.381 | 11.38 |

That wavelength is 456.218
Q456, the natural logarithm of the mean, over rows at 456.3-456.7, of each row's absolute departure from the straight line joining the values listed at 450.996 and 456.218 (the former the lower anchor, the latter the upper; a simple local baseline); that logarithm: -0.71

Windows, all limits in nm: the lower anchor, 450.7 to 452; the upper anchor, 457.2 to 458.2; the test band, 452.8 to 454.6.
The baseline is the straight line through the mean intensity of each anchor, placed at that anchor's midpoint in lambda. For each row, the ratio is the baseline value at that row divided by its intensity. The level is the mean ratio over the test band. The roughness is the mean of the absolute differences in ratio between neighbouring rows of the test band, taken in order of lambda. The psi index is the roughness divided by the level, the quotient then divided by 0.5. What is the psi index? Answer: 0.048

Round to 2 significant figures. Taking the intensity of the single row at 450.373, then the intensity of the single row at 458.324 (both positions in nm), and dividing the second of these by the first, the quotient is 0.96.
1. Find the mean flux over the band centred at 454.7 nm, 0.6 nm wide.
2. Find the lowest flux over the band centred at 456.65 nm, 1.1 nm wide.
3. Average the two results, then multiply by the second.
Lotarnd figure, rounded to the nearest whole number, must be 119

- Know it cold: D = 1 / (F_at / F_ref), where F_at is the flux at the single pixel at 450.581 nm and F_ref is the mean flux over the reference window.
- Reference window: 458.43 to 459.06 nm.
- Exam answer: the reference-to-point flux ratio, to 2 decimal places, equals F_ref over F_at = 0.94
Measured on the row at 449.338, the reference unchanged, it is 0.98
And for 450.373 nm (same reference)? 0.97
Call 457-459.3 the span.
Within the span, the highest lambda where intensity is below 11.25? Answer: 459.169 nm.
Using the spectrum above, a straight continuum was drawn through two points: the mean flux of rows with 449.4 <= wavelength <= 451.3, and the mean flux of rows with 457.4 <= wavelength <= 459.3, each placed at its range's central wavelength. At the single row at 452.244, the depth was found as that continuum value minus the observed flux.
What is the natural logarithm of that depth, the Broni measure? -2.4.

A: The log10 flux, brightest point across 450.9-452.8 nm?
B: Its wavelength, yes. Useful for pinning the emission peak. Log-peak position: 451.828 nm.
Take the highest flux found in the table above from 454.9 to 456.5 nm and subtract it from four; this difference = -7.63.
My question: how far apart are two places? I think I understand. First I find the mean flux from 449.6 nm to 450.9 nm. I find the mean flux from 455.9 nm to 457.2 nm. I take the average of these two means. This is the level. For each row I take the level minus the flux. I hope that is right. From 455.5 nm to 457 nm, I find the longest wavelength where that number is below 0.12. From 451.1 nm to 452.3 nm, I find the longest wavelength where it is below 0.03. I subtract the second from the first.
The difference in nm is 4.81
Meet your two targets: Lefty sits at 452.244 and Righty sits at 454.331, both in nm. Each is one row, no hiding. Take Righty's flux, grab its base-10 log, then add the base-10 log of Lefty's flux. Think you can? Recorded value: 2.10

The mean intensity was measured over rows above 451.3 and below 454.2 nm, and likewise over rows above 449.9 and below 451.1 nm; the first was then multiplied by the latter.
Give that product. 128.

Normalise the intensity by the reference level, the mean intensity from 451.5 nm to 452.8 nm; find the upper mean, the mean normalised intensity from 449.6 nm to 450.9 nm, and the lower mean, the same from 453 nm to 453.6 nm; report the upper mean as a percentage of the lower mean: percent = 104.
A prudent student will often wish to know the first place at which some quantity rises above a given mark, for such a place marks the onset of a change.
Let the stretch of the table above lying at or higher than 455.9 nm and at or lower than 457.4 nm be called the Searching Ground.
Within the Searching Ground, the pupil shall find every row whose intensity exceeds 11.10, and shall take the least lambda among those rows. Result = 456.008 nm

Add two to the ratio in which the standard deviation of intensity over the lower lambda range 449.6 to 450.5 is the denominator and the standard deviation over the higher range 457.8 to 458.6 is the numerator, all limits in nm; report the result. 3.4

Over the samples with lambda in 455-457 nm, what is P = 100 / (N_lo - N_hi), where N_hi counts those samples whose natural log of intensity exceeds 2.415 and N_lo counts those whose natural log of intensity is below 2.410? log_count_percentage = -50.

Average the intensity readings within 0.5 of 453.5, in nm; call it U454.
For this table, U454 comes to 11.10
